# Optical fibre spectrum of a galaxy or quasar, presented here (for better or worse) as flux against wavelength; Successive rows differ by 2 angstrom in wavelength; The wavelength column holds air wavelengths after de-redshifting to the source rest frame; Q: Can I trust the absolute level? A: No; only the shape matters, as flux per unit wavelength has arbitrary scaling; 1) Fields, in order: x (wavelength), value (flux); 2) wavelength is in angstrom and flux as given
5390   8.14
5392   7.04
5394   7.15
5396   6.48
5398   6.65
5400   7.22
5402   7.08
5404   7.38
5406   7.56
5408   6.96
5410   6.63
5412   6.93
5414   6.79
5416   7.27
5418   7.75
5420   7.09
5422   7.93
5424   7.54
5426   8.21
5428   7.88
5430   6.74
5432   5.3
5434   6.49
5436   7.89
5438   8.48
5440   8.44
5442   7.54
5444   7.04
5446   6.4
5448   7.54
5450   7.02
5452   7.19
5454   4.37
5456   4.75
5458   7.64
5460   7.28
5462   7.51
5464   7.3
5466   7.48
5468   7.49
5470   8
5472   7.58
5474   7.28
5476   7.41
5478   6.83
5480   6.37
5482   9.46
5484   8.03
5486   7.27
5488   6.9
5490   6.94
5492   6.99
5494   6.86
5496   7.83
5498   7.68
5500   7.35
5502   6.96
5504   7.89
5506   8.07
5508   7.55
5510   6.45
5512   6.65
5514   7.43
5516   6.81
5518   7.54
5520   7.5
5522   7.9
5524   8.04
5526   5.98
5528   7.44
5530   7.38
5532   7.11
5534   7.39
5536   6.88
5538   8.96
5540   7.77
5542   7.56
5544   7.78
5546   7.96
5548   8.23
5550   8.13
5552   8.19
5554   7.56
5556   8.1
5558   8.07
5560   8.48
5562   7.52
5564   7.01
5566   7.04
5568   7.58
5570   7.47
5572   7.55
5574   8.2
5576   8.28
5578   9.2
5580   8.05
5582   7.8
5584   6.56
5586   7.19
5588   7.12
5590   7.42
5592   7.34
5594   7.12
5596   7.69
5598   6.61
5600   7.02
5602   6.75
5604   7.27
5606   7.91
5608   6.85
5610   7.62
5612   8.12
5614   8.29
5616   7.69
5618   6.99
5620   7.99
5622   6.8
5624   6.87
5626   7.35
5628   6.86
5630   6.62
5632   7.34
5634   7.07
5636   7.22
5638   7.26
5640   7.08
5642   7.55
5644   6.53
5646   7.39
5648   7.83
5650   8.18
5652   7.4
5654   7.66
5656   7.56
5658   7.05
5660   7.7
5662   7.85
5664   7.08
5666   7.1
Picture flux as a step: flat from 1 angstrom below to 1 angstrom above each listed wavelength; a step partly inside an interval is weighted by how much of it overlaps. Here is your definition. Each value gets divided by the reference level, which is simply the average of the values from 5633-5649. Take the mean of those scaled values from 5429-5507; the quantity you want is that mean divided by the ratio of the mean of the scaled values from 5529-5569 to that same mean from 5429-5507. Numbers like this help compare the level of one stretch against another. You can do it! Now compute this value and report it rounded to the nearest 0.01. 0.93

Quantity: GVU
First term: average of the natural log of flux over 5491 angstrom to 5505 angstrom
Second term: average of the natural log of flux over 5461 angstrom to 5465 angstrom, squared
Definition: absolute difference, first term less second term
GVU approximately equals 2.0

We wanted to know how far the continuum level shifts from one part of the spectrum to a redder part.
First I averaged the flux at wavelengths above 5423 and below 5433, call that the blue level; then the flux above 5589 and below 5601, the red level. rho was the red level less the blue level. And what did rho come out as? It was 0.1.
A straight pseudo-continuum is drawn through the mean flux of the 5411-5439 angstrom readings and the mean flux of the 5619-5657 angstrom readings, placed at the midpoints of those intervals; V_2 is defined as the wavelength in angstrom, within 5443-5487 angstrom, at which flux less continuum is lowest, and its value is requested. 5454 angstrom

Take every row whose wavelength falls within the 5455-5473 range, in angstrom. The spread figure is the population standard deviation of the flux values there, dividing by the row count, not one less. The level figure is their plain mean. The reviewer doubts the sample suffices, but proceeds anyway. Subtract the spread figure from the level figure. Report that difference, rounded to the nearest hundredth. 6.33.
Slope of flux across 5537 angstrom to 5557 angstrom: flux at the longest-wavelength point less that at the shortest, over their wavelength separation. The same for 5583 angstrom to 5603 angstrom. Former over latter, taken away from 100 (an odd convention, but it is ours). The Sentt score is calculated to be 105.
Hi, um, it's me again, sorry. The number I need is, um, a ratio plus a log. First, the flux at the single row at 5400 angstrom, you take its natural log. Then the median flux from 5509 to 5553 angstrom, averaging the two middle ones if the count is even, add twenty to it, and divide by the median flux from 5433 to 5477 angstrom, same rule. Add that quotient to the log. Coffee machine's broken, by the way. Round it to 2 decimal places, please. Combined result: 5.67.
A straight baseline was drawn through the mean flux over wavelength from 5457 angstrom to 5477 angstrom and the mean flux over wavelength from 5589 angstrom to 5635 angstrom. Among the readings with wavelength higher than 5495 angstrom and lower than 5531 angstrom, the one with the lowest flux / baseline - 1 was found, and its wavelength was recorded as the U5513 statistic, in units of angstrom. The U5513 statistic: 5526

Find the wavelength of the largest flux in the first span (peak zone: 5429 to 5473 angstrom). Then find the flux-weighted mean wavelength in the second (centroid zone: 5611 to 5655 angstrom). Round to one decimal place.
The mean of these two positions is 5535.5 angstrom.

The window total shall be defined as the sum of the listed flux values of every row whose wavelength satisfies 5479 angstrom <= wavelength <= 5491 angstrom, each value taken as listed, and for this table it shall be 45.0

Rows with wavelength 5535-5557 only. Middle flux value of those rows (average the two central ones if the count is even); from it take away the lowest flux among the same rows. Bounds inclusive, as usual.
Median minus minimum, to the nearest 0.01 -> 1.08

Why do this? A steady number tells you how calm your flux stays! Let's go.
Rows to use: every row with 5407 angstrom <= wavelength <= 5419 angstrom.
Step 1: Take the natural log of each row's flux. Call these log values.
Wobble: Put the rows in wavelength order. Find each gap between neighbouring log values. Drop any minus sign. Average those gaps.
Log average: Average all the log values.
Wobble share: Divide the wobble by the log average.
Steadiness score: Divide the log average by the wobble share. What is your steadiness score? 78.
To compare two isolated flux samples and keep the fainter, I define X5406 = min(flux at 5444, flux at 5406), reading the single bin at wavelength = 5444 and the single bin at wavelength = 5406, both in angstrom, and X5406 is 7.0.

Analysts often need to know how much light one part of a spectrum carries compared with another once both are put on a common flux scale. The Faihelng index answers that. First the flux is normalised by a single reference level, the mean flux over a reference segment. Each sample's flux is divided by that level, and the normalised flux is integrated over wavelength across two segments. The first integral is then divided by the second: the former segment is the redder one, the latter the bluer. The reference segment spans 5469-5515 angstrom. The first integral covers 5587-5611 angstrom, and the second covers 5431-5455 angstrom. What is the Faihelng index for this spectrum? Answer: 1.0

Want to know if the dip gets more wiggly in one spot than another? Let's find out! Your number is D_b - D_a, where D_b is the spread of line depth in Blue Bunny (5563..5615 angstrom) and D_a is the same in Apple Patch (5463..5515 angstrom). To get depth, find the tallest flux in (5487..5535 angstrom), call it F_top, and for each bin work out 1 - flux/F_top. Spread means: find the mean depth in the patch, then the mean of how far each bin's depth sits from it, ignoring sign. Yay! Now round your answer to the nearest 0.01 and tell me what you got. 0.00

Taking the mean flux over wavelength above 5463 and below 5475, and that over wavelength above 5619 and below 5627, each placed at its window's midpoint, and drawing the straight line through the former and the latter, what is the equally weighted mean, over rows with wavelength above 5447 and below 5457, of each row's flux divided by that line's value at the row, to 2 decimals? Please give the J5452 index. 0.82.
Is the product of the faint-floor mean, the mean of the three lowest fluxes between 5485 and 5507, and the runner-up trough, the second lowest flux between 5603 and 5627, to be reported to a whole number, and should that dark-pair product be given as 47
